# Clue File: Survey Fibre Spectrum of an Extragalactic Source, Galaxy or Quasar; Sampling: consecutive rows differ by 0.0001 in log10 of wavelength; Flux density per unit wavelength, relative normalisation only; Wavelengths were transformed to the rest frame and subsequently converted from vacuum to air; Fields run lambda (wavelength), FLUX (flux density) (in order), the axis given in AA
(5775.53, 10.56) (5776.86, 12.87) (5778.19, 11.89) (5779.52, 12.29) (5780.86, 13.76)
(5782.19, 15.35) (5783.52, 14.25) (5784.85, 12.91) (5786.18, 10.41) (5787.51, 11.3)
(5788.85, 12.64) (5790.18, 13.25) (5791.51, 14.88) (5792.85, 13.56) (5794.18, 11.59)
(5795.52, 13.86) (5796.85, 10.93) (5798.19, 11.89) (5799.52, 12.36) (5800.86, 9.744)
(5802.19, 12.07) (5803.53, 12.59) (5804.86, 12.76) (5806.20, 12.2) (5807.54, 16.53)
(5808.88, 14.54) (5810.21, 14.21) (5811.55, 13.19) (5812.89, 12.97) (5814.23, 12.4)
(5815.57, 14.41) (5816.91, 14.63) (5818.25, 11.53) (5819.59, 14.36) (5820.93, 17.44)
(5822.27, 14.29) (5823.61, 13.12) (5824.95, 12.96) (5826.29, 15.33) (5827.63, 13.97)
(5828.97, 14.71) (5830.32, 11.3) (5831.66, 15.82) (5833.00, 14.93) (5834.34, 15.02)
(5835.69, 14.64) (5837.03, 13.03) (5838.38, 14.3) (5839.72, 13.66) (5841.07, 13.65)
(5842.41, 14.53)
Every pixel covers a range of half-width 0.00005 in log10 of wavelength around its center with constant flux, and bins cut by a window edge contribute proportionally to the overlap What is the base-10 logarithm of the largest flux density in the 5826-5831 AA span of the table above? 1.19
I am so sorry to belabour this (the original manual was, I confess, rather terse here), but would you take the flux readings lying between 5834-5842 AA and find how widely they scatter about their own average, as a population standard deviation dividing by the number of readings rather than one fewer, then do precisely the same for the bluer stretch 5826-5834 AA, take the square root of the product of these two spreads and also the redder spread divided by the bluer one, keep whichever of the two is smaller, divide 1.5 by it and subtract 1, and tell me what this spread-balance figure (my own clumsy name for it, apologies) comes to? 2.3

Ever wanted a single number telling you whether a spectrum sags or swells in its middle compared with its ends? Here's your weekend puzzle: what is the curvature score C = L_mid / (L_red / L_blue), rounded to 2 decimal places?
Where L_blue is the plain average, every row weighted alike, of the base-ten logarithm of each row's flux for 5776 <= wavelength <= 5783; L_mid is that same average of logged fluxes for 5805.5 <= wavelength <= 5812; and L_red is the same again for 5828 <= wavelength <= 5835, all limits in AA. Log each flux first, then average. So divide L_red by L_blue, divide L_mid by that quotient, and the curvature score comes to 1.11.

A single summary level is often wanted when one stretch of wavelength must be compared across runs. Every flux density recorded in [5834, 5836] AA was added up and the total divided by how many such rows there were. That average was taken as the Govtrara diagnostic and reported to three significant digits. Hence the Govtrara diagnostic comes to 14.8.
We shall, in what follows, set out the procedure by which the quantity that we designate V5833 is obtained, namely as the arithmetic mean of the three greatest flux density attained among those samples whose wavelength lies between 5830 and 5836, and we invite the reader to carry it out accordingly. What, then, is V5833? 15.3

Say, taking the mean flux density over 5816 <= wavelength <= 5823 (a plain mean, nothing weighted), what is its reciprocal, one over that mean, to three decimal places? 0.069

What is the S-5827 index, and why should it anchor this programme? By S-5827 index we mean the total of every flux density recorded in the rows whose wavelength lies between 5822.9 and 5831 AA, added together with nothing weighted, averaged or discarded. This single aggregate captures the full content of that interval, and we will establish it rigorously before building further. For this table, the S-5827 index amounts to 81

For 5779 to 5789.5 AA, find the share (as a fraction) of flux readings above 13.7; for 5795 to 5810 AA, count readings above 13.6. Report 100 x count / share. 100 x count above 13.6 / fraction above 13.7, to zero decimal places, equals 800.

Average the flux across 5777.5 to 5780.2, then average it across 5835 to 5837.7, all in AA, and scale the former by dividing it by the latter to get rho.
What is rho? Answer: 0.87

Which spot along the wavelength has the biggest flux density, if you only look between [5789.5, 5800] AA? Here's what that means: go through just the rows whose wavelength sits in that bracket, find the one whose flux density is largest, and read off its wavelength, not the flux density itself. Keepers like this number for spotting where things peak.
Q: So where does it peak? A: 5791.51 AA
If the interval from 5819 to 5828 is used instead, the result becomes 5820.93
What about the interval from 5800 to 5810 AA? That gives 5807.54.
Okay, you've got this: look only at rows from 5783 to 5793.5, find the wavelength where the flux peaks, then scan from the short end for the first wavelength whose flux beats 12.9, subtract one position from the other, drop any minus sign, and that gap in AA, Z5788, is 8.0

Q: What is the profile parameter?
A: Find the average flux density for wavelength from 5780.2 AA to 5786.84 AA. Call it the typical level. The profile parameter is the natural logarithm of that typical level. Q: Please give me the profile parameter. 2.59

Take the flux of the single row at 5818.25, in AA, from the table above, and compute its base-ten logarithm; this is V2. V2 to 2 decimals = 1.06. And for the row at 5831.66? 1.20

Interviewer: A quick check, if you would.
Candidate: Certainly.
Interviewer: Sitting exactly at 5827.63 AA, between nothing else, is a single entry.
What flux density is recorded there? 13.97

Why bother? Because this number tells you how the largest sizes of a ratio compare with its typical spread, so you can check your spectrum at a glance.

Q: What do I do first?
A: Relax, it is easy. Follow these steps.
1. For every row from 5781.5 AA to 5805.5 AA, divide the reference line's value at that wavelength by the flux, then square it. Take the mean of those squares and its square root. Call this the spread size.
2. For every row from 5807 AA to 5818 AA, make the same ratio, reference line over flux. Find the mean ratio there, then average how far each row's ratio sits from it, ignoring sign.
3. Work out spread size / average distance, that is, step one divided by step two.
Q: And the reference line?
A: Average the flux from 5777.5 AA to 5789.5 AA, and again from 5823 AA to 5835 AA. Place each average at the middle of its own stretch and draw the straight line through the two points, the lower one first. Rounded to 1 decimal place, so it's 15.8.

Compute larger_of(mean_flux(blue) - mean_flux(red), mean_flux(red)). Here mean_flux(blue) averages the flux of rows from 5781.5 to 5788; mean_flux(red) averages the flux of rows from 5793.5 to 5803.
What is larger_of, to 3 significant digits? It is 11.8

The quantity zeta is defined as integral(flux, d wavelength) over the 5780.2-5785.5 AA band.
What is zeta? 75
